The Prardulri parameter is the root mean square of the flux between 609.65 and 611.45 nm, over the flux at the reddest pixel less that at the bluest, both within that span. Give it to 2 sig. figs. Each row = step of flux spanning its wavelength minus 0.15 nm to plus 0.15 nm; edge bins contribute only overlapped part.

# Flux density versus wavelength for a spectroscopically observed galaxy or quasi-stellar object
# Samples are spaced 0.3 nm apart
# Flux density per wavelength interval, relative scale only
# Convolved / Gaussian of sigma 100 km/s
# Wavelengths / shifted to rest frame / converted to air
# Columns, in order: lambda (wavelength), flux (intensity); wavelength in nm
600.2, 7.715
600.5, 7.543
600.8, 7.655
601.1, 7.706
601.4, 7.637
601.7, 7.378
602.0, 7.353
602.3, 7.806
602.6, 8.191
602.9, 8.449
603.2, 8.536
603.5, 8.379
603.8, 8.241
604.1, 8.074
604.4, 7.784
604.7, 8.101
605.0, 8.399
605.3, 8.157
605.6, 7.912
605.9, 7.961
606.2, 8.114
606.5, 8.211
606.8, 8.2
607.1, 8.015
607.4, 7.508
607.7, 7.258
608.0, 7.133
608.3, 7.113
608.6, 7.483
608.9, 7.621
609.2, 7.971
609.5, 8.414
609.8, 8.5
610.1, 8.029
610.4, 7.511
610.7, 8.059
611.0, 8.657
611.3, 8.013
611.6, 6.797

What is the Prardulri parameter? -17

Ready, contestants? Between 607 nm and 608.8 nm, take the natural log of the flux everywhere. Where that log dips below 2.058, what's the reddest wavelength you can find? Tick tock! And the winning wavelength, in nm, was 608.6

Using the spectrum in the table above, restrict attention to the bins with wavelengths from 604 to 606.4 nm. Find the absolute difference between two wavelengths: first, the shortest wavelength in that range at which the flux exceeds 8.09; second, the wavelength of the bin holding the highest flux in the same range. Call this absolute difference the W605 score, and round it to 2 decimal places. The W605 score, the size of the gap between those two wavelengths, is 0.30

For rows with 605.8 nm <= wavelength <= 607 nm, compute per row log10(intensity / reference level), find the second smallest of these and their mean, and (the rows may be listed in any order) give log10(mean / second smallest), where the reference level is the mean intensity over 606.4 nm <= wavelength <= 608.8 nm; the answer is 0.01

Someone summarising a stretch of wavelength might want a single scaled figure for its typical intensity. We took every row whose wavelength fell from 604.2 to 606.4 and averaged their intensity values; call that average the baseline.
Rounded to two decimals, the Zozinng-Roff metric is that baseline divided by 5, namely 1.61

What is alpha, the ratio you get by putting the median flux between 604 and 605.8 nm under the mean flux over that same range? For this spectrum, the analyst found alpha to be 1.00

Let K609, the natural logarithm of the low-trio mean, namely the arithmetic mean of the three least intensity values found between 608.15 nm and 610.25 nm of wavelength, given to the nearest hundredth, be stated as 2.00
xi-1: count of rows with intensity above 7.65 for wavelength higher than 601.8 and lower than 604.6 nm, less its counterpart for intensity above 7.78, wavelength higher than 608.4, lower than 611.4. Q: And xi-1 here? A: 1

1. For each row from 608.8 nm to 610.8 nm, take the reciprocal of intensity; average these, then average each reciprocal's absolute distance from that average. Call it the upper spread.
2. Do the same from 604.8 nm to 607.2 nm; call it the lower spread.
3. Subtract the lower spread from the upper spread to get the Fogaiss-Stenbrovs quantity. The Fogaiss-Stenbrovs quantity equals 0.0024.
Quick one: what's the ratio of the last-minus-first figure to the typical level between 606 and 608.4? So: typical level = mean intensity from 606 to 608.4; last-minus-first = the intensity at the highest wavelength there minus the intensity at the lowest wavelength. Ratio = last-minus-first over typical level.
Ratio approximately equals -0.13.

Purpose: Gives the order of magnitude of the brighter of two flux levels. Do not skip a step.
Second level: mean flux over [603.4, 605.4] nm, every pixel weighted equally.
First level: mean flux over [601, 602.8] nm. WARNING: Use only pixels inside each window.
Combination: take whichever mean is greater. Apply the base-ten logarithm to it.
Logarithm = 0.912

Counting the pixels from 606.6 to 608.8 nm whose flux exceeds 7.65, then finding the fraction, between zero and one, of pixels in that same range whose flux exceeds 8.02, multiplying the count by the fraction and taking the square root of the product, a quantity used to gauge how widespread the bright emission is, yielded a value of 0.5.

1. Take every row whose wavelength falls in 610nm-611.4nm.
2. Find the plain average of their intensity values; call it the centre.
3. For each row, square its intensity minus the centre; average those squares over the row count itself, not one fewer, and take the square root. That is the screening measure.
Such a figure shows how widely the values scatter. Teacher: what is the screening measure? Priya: 0.36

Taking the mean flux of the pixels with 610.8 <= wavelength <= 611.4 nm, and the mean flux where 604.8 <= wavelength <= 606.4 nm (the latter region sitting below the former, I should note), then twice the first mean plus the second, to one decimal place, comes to 24.8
